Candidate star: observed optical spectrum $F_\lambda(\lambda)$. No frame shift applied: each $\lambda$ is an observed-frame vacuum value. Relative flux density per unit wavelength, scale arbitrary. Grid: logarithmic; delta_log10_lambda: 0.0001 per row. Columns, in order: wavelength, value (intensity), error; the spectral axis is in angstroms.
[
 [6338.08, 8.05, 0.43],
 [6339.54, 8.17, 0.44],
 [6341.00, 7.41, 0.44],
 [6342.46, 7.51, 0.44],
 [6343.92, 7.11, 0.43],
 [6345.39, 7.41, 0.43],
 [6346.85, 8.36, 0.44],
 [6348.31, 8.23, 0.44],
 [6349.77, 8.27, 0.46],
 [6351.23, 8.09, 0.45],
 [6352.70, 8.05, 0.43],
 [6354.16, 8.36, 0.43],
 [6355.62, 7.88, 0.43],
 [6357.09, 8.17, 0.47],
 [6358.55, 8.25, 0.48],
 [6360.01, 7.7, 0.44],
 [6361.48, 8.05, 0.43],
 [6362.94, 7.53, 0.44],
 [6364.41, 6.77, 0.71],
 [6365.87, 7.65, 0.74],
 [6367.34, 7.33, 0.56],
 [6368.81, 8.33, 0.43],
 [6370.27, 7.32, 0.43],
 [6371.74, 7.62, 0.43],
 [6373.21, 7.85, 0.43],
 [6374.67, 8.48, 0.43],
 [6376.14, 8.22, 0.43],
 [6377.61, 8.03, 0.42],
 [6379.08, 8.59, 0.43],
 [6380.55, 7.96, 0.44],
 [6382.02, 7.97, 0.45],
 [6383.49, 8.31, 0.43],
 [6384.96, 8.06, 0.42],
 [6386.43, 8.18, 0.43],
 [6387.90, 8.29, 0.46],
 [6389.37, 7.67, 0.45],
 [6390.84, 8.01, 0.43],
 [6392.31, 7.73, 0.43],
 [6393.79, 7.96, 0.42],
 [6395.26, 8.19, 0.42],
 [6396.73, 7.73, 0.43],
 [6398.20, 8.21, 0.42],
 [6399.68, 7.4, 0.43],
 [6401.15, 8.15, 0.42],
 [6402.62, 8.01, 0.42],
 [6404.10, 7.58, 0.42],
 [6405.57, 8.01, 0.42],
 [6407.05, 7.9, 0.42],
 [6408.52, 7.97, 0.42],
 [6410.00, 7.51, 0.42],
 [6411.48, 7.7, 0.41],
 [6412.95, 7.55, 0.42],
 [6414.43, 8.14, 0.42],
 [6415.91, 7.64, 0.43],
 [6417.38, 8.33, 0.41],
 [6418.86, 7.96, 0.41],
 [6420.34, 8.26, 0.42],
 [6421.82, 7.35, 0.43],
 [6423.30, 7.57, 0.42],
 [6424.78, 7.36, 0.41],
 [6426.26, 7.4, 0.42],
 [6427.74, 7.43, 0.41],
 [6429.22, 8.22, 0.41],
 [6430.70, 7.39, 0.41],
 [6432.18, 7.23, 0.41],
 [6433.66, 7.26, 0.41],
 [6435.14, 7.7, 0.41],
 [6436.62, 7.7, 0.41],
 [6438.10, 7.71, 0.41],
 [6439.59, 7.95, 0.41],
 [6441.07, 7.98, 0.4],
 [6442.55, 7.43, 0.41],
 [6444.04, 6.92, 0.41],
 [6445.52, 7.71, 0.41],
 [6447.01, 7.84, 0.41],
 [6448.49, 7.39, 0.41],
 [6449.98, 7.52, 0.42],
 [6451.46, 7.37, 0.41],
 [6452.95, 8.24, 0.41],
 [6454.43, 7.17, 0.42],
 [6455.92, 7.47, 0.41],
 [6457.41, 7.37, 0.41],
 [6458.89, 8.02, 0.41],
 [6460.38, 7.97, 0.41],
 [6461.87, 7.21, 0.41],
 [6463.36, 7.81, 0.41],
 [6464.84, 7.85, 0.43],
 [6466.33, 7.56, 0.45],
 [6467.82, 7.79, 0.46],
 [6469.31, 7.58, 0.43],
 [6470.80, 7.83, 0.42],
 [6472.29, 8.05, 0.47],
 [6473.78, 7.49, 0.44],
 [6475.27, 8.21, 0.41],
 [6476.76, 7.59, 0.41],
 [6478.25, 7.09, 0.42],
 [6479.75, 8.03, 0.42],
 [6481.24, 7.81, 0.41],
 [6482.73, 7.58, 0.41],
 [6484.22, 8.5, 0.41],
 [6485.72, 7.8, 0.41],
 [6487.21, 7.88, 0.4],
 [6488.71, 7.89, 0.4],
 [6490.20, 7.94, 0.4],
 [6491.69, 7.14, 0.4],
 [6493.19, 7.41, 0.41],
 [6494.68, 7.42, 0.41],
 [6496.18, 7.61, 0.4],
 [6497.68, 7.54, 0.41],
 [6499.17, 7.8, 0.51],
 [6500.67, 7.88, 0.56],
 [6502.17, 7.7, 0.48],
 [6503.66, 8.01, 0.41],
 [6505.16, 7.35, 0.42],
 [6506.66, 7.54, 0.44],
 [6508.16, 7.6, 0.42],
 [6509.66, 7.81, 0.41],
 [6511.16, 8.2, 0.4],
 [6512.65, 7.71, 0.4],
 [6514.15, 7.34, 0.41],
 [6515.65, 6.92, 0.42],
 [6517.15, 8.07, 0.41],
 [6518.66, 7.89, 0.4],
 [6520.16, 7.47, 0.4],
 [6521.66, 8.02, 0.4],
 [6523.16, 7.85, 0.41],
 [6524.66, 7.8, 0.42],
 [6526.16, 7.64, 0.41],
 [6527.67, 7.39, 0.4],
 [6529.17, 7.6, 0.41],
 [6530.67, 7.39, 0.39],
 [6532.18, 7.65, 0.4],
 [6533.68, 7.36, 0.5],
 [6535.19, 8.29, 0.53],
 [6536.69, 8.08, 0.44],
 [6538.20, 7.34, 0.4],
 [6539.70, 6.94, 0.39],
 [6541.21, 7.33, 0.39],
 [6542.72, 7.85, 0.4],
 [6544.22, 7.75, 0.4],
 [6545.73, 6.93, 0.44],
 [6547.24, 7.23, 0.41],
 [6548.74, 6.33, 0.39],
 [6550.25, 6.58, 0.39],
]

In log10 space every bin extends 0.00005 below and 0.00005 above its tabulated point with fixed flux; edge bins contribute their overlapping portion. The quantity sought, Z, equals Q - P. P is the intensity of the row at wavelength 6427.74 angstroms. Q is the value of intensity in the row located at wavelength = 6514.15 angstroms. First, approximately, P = 7.43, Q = 7.34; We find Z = -0.1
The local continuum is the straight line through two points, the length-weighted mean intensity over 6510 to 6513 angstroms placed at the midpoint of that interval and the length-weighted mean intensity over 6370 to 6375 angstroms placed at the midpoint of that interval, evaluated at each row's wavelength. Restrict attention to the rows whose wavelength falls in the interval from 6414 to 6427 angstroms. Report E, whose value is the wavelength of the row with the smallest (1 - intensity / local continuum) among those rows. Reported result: 6417.38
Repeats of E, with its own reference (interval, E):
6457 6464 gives 6458.89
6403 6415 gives 6414.43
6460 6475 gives 6472.29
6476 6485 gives 6484.22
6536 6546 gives 6536.69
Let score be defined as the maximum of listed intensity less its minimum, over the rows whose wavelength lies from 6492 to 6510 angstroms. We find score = 0.66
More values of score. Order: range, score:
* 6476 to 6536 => 1.58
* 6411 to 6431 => 0.98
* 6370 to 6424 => 1.27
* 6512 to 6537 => 1.37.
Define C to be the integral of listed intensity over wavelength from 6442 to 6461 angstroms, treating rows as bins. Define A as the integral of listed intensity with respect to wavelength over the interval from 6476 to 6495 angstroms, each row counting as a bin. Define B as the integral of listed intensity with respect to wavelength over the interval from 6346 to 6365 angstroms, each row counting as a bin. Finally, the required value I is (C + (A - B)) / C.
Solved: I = 0.96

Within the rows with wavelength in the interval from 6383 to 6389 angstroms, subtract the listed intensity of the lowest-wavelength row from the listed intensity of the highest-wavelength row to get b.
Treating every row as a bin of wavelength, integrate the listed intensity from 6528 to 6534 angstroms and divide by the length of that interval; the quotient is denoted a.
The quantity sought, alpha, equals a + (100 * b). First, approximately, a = 7.5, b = -0.02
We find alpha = 6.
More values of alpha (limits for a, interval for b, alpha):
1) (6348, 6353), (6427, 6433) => -12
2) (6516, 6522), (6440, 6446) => -19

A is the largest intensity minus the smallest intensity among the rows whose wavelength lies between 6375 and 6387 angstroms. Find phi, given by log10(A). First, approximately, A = 0.63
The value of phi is -0.20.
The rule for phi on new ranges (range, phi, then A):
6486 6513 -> 0.03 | 1.06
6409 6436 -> 0.04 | 1.10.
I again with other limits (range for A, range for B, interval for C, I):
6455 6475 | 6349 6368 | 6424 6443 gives 1.03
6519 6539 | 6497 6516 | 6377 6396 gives 1.05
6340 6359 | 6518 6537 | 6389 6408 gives 1.03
